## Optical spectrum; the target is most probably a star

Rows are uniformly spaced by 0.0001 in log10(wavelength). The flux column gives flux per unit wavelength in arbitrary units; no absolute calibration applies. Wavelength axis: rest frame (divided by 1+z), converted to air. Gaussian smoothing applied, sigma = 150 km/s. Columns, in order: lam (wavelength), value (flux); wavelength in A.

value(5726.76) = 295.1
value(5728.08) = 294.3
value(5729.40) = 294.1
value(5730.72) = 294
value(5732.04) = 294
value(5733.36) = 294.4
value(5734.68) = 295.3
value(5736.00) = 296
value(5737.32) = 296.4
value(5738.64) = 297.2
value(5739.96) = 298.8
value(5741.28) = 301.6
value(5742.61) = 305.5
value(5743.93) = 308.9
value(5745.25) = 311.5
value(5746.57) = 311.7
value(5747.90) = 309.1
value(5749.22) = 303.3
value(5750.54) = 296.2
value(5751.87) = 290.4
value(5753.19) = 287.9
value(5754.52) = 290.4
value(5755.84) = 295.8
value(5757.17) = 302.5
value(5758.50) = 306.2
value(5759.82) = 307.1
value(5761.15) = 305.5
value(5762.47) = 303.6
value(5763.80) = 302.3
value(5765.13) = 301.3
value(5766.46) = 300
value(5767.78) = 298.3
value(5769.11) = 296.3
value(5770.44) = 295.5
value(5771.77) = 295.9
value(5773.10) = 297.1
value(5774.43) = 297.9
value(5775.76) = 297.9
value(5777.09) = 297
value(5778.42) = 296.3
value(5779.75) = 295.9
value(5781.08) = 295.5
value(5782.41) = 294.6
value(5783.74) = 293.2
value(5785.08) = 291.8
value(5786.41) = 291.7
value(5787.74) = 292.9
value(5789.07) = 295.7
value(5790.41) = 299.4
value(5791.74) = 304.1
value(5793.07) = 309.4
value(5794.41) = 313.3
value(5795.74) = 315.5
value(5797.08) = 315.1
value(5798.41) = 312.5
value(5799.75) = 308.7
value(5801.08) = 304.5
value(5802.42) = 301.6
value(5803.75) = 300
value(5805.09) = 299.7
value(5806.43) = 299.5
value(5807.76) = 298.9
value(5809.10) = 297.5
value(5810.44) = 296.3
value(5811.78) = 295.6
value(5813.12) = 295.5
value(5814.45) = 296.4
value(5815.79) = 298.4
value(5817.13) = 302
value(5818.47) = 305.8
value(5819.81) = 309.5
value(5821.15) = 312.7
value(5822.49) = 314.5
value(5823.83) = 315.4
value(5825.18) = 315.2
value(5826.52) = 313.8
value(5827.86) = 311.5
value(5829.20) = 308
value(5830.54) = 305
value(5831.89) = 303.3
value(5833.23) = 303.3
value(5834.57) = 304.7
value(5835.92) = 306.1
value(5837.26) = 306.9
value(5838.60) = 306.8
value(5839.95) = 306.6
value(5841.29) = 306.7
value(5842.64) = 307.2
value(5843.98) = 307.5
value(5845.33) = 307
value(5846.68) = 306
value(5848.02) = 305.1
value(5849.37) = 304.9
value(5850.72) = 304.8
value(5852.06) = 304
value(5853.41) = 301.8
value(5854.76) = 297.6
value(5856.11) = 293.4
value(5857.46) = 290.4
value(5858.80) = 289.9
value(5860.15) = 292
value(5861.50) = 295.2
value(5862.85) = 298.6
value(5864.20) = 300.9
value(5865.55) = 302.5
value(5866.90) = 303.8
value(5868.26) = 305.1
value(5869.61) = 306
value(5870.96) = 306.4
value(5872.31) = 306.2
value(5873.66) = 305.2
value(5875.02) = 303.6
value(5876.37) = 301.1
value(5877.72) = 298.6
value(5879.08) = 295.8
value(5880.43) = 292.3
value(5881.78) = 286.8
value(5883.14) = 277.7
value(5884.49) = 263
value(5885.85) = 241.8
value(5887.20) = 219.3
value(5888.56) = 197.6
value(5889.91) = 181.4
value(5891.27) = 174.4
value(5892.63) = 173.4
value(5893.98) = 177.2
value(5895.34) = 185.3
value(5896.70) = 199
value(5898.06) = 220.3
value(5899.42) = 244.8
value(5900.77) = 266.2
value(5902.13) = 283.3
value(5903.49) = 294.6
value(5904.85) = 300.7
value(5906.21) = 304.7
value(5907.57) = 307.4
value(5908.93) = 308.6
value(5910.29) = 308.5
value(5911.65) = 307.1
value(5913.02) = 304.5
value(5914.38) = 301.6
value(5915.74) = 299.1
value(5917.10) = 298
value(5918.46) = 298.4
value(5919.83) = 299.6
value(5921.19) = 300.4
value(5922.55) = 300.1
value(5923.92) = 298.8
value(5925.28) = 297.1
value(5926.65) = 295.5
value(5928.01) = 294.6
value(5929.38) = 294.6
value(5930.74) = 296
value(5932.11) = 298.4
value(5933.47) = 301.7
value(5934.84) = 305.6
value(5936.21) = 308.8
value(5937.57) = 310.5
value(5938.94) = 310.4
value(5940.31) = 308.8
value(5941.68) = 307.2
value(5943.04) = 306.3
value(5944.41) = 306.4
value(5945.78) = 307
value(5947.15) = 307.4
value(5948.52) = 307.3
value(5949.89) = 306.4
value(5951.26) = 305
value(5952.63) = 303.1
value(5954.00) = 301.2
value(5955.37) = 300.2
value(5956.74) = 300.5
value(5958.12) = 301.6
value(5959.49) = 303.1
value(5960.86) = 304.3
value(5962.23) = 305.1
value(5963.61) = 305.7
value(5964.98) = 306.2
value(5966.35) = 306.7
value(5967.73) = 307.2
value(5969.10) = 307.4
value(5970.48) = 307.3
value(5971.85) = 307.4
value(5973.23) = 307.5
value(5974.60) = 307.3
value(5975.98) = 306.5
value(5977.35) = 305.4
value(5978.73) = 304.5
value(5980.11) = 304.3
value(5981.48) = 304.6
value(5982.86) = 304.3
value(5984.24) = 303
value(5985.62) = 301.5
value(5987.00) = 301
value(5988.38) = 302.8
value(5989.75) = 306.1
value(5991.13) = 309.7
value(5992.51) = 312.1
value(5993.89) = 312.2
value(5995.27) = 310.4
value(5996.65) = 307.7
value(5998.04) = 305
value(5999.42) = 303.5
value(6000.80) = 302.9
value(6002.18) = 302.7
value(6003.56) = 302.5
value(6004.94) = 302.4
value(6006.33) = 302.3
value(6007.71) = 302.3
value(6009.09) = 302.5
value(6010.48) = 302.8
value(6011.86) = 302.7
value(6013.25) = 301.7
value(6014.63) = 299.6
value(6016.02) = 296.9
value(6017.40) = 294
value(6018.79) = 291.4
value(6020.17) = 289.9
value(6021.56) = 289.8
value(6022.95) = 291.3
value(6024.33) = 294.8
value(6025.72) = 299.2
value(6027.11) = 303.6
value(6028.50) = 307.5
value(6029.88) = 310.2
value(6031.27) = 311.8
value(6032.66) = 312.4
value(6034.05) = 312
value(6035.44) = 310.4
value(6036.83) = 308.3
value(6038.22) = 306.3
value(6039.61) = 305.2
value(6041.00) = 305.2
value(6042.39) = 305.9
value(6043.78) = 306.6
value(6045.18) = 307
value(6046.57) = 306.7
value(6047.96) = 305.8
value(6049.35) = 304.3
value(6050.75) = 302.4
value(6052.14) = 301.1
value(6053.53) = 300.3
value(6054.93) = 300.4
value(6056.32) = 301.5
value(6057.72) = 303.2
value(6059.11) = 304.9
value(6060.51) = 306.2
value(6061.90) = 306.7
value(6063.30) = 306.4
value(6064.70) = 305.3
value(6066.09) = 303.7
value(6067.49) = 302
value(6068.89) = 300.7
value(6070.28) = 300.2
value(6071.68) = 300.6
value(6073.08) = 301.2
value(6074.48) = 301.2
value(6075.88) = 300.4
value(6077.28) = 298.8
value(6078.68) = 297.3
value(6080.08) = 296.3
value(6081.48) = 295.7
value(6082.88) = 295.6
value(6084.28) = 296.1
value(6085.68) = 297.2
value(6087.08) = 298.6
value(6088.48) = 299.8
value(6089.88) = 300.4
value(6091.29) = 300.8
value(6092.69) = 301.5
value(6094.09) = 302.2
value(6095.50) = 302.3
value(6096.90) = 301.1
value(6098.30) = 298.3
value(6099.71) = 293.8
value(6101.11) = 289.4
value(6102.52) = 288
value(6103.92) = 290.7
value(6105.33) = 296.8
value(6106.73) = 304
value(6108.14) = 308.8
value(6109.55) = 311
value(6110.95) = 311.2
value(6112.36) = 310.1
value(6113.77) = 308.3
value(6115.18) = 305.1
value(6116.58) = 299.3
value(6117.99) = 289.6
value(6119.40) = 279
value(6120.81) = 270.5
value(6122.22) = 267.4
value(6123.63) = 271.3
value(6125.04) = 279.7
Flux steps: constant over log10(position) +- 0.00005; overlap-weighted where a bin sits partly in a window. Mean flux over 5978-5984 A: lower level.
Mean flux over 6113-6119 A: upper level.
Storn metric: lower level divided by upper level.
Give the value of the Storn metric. 1.01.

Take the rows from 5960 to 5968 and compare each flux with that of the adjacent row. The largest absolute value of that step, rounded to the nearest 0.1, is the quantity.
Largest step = 0.8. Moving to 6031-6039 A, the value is 2.1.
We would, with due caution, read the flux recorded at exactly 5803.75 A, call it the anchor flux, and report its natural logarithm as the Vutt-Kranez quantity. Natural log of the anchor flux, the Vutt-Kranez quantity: 5.704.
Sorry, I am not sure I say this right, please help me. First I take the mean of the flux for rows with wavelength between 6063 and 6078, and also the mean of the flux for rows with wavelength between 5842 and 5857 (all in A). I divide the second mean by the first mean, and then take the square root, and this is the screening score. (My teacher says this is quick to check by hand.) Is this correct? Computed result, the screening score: 1.003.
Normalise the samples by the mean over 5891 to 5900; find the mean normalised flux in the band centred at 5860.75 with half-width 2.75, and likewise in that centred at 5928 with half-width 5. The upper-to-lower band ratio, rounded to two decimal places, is 1.01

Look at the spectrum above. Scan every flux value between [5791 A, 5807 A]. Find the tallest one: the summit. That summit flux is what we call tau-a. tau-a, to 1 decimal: 315.5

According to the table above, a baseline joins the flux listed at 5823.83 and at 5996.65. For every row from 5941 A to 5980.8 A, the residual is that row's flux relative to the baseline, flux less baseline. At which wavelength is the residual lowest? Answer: 5955.37 A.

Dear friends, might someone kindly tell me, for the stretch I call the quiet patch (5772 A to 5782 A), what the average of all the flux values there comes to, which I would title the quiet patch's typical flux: 297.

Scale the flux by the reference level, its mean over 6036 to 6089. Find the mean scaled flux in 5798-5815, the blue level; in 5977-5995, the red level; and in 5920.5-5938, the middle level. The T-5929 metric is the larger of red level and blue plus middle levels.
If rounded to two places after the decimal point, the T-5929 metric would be 1.99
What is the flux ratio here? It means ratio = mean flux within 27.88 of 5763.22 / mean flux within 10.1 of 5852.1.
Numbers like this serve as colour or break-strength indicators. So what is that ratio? 0.995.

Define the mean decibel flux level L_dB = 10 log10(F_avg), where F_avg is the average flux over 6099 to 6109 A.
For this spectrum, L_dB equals 24.71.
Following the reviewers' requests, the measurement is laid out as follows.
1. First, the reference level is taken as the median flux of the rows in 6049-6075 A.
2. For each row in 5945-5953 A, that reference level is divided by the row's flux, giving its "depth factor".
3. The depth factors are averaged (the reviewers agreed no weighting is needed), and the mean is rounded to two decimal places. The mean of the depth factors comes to 0.99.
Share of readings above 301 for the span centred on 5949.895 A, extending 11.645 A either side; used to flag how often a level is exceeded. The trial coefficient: 0.88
